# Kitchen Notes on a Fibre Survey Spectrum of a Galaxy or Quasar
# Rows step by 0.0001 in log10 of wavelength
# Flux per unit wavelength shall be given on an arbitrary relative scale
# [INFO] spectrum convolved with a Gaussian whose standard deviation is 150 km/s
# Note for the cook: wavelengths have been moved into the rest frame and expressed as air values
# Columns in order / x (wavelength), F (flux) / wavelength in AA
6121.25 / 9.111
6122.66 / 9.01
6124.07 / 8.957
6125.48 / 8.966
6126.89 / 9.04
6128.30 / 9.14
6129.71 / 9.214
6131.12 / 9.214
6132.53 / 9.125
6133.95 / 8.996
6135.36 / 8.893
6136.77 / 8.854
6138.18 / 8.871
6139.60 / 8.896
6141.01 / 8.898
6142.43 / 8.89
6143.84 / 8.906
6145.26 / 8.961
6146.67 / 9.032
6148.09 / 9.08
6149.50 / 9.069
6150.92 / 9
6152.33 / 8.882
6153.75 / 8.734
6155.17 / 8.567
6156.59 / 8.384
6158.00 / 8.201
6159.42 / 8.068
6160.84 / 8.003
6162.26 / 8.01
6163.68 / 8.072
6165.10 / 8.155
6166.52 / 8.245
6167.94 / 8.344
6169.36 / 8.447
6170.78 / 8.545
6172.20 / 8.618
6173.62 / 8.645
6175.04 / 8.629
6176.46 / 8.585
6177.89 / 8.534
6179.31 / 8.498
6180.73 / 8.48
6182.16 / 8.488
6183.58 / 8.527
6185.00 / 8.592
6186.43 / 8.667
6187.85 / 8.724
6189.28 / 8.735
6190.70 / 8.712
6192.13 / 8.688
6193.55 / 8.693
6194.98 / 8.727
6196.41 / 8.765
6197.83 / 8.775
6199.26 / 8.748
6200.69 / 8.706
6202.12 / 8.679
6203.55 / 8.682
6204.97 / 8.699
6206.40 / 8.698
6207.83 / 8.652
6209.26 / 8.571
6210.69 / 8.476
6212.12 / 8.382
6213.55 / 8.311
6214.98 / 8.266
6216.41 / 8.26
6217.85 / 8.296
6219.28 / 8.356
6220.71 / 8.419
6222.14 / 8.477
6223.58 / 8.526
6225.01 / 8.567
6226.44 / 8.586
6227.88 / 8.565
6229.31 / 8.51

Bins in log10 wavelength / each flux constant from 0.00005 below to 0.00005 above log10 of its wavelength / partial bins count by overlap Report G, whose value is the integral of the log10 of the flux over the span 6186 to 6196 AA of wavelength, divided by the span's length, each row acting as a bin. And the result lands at 0.940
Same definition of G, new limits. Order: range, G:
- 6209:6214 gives 0.926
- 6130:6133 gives 0.964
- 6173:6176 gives 0.937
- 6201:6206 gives 0.940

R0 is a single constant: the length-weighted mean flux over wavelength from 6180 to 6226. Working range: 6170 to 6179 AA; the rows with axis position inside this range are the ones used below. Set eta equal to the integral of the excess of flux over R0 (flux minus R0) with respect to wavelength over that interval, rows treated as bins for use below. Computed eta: 0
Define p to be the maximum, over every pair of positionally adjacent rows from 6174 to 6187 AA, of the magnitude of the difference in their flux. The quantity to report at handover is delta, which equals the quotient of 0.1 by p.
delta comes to 1.3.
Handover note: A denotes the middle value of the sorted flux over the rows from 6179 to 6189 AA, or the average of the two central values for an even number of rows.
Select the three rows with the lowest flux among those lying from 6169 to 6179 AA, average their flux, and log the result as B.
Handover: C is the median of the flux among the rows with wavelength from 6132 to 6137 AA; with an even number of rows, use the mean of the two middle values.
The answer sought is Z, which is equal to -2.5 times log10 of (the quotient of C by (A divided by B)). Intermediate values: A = 8.5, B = 8.51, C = 8.94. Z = -2.377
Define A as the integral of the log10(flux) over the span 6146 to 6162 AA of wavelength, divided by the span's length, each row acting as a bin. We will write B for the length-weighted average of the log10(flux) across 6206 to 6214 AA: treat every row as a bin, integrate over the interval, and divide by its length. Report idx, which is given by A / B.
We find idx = 1.01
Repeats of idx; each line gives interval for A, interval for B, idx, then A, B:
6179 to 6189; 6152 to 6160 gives 1.01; 0.9332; 0.927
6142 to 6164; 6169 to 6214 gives 1.00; 0.9352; 0.935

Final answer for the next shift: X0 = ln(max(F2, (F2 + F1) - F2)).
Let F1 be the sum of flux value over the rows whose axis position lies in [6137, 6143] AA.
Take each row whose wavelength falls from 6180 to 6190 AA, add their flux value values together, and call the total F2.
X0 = 4.10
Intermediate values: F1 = 36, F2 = 60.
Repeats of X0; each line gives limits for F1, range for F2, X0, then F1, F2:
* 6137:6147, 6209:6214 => 4.13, 62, 34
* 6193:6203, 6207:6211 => 4.11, 61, 26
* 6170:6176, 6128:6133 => 3.60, 34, 37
